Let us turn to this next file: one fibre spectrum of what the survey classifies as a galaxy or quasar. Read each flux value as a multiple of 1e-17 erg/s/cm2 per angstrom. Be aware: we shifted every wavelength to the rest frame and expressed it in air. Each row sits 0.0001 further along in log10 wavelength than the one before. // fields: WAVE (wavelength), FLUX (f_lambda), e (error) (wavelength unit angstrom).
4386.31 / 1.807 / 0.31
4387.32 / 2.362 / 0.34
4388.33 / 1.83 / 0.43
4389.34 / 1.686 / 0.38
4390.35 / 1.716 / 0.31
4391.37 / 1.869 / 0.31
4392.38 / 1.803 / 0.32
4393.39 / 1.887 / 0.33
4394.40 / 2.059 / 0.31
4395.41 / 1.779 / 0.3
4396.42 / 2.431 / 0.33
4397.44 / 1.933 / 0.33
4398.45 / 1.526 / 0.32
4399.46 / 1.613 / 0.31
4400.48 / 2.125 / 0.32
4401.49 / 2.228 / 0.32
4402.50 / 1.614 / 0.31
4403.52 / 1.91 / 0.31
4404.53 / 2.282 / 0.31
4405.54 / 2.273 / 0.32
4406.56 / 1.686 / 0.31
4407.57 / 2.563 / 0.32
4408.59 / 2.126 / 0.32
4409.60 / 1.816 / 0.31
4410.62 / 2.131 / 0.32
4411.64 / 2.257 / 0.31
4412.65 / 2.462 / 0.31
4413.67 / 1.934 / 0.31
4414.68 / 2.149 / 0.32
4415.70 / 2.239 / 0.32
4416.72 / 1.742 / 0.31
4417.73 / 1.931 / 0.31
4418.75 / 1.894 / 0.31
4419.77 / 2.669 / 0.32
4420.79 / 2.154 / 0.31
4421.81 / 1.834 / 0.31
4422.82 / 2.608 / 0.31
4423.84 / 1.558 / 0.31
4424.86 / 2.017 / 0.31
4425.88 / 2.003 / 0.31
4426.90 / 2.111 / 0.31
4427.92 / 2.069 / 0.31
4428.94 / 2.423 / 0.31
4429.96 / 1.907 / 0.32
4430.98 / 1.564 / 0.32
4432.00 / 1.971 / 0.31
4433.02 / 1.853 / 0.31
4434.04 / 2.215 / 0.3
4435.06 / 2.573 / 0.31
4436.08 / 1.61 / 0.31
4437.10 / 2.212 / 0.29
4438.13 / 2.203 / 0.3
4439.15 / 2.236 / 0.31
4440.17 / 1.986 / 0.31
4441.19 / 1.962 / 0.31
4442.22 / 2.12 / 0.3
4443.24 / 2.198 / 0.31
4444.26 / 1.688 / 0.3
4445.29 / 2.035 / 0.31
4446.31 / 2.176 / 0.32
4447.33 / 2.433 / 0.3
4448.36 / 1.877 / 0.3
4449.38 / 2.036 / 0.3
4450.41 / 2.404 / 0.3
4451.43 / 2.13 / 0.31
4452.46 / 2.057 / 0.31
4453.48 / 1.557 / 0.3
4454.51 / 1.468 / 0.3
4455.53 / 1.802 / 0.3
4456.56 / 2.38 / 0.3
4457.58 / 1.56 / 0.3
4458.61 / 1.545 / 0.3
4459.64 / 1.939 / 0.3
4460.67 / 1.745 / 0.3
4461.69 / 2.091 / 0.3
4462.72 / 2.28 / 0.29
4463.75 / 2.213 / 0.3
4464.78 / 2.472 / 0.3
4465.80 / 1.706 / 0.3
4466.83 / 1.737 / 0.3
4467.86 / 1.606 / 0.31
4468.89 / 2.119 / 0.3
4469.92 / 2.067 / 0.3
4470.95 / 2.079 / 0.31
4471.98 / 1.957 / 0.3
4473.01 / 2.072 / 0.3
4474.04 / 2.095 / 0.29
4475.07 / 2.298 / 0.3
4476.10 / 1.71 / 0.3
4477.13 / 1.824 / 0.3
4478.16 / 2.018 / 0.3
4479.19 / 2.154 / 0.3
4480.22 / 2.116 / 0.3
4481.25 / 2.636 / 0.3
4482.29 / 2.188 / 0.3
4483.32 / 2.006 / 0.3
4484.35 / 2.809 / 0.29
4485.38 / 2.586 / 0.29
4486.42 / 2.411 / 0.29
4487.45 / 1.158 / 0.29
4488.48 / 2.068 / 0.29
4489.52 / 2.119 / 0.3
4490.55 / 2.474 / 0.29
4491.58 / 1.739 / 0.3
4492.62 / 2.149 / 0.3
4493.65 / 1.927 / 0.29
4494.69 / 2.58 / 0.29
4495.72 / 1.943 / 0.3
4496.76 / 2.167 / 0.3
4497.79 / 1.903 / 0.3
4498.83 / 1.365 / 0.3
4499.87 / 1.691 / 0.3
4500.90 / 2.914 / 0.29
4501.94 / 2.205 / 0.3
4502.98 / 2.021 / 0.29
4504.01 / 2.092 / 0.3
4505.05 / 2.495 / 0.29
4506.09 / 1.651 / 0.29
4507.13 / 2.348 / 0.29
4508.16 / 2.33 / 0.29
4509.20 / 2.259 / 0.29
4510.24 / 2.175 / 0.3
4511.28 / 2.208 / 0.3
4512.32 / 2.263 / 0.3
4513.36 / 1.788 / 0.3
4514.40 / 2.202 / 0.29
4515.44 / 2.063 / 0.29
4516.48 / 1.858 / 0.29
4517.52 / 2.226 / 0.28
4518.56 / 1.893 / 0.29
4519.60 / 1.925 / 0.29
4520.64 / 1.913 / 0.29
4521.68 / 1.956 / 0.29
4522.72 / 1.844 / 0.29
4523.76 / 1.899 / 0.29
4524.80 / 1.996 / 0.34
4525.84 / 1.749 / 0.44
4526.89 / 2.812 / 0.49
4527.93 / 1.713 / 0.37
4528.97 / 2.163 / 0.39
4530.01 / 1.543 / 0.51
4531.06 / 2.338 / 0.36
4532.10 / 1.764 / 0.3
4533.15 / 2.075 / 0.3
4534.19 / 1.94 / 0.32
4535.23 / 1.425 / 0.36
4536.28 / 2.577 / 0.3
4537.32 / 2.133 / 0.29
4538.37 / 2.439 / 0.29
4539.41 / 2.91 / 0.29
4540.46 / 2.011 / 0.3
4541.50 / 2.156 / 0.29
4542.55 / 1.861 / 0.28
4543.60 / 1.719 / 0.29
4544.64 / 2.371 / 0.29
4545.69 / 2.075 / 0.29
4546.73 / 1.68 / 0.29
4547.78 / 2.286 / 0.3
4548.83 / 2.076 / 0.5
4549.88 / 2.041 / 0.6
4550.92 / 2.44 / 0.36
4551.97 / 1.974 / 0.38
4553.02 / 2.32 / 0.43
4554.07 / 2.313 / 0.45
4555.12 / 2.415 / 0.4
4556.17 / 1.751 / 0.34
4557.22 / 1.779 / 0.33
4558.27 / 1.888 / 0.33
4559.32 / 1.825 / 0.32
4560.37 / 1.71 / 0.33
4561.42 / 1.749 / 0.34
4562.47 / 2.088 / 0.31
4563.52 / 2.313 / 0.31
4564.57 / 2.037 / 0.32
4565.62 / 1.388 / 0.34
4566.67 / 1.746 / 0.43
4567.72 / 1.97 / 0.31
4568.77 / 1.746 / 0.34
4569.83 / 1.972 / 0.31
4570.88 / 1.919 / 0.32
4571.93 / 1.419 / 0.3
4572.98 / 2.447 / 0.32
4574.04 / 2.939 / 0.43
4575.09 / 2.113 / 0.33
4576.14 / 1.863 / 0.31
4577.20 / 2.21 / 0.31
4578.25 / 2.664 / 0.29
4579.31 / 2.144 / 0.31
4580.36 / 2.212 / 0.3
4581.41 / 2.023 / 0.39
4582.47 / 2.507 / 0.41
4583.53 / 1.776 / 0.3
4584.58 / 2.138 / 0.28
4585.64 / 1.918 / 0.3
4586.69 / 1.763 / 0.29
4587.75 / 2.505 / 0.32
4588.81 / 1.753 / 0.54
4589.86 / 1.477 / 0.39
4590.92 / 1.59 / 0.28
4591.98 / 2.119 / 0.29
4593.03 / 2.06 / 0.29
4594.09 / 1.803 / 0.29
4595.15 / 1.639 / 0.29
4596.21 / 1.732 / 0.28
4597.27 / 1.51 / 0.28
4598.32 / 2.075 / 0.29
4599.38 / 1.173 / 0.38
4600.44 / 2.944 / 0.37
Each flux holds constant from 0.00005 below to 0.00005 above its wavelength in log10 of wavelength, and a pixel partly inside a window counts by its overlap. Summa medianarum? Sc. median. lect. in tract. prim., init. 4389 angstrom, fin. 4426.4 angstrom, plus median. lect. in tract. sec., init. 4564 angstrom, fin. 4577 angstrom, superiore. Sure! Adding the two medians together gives 3.88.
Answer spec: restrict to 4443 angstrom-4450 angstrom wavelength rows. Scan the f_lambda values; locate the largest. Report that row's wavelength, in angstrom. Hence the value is 4447.33 angstrom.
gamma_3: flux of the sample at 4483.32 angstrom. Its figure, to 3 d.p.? 2.006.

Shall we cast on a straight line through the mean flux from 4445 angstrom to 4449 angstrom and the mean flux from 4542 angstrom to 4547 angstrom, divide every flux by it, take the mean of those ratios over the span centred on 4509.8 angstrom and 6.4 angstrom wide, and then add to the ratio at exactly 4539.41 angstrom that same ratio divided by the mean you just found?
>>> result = 2.81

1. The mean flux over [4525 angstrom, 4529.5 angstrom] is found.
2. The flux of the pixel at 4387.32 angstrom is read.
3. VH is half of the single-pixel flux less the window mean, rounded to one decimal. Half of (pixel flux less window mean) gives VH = 0.1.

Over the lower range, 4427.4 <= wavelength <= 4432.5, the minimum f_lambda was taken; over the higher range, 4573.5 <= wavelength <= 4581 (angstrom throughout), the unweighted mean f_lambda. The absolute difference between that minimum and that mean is 0.74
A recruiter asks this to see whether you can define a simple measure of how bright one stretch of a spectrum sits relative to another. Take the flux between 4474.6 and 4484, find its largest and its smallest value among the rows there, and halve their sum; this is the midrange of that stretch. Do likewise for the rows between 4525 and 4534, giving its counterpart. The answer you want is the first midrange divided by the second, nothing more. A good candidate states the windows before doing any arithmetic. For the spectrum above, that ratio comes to 1.00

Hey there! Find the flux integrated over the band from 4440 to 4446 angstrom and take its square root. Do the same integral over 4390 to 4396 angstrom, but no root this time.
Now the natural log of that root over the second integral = -1.17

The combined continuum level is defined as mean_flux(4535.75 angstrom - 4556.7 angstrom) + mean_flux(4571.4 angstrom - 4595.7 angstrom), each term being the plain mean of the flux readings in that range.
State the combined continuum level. 4.22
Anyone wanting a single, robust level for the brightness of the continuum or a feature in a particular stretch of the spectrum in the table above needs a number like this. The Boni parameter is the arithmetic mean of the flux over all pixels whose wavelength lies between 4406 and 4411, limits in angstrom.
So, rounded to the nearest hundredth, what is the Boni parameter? 2.06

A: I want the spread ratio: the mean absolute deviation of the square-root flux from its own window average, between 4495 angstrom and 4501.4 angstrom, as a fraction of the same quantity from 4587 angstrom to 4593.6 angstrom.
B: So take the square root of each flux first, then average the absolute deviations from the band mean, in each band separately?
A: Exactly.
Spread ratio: 1.1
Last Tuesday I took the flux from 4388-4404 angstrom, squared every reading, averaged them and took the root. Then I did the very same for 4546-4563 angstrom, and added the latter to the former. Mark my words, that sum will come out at 3.93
